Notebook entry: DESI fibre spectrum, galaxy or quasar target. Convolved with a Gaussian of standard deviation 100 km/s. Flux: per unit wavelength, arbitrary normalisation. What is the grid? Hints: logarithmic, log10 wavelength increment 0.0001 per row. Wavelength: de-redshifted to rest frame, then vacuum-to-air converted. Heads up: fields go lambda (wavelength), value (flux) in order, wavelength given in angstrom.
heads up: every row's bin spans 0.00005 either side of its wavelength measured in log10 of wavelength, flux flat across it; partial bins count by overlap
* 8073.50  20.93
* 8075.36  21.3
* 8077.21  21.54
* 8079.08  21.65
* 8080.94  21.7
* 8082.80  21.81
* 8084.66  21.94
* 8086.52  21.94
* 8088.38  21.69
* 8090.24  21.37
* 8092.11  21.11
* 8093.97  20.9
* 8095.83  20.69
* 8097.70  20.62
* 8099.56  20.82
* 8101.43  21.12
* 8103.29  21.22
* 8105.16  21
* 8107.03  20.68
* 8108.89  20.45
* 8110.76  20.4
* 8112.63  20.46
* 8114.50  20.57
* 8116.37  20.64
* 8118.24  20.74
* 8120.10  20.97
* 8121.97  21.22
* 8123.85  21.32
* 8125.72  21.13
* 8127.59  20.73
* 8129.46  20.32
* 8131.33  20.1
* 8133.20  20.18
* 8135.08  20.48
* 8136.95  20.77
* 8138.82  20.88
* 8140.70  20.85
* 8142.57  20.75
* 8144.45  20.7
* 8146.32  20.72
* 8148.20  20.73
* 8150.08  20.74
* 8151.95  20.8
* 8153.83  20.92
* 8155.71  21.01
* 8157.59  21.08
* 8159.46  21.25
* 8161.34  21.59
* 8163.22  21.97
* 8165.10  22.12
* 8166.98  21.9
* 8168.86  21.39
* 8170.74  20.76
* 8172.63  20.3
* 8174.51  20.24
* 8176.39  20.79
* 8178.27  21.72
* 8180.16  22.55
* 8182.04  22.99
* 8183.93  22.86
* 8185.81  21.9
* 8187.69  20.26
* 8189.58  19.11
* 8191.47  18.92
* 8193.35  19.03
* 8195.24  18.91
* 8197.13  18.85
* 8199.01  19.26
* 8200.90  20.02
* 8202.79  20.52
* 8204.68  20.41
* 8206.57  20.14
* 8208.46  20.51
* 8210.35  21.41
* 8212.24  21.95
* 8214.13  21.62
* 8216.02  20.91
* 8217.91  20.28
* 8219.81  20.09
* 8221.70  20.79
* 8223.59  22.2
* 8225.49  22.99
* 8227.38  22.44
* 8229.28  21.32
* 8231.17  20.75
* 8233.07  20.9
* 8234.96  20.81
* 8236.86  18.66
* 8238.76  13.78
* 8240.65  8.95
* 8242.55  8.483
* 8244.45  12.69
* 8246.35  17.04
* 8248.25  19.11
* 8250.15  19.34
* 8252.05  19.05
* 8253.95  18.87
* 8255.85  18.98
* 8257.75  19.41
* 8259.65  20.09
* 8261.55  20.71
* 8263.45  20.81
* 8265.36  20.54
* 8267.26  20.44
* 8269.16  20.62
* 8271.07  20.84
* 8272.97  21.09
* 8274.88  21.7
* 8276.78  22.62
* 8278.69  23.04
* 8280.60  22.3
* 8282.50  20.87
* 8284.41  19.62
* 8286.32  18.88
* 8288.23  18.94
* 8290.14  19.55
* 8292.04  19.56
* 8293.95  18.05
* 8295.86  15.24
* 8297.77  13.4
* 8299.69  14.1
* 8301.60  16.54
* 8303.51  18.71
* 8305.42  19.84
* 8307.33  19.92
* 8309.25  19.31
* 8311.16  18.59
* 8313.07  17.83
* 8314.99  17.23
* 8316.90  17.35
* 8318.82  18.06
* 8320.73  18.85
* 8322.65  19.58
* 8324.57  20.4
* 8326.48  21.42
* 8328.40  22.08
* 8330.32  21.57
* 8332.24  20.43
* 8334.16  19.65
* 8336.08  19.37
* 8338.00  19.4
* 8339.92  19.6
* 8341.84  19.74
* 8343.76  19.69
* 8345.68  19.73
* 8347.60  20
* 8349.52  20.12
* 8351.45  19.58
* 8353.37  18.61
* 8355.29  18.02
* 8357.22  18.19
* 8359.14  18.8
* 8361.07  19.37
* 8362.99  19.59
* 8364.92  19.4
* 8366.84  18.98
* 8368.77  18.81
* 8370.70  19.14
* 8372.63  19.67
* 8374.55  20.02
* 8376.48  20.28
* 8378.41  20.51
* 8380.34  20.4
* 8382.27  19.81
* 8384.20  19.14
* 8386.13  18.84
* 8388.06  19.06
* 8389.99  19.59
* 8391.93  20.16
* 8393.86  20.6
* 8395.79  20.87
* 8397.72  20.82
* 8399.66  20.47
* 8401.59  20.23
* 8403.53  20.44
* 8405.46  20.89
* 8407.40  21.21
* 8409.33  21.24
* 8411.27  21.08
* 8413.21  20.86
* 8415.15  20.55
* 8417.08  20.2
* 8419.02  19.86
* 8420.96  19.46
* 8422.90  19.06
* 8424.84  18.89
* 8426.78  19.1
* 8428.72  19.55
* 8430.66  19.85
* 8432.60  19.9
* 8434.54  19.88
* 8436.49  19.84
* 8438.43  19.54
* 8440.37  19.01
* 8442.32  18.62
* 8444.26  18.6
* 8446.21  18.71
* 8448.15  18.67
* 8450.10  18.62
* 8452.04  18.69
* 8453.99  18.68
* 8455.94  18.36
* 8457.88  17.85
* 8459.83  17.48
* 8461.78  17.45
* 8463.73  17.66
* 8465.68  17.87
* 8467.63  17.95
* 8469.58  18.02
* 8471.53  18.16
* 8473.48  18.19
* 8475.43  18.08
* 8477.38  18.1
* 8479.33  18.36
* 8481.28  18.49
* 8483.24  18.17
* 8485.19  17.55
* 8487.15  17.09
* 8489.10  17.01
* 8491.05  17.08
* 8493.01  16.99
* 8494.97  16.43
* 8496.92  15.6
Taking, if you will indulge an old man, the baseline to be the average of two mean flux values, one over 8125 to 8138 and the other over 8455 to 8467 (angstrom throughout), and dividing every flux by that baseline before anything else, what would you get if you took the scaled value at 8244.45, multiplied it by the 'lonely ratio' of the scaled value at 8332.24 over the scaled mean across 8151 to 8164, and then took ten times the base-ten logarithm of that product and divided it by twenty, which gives -0.098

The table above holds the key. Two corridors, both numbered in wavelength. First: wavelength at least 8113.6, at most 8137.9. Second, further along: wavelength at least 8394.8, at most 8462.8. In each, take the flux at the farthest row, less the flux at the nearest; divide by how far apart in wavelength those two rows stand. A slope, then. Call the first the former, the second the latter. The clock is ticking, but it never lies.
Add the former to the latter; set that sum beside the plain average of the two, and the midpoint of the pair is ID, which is -0.03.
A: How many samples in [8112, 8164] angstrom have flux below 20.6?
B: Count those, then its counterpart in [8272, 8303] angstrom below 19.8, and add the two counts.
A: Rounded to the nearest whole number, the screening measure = 16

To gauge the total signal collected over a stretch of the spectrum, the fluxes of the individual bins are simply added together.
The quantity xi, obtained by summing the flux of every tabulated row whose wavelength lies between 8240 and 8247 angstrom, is 47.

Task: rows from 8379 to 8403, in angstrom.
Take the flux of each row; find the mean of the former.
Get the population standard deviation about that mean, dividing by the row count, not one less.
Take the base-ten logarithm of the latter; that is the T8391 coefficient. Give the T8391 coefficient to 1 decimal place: -0.2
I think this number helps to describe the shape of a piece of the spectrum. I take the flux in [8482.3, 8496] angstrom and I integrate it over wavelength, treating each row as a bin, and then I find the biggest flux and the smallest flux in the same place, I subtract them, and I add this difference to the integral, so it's 237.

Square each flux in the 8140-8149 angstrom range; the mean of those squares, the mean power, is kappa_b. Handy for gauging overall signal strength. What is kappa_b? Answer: 431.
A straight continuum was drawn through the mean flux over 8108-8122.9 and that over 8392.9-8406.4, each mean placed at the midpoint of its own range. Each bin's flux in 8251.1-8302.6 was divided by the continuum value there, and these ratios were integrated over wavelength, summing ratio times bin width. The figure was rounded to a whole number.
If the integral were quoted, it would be 49 angstrom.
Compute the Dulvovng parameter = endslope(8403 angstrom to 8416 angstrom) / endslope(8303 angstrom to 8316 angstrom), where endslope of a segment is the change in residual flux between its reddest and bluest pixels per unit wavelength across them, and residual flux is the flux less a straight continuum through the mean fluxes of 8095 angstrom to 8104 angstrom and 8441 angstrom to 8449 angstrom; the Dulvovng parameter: -0.1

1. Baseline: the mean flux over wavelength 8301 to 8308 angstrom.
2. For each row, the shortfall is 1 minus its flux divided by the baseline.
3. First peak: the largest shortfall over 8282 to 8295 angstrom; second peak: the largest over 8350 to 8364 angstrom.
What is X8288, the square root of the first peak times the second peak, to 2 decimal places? 0.04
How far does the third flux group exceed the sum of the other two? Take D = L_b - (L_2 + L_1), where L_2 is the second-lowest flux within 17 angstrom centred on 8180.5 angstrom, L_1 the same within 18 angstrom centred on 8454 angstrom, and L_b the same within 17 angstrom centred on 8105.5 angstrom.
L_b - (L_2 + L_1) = -17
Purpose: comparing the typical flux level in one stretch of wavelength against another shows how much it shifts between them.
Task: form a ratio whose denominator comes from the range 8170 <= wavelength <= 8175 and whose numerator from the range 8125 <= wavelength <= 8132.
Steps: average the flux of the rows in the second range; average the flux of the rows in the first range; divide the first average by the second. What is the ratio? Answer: 1.01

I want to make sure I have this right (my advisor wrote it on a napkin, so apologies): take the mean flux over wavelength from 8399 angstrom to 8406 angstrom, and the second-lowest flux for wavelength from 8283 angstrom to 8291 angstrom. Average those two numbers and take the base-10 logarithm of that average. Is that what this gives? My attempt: 1.29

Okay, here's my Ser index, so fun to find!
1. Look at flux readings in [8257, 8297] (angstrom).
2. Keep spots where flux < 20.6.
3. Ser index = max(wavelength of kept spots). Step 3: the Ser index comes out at 8295.86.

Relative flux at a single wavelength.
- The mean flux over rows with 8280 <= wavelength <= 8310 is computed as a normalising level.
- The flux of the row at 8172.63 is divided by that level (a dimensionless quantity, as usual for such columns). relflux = 1.10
